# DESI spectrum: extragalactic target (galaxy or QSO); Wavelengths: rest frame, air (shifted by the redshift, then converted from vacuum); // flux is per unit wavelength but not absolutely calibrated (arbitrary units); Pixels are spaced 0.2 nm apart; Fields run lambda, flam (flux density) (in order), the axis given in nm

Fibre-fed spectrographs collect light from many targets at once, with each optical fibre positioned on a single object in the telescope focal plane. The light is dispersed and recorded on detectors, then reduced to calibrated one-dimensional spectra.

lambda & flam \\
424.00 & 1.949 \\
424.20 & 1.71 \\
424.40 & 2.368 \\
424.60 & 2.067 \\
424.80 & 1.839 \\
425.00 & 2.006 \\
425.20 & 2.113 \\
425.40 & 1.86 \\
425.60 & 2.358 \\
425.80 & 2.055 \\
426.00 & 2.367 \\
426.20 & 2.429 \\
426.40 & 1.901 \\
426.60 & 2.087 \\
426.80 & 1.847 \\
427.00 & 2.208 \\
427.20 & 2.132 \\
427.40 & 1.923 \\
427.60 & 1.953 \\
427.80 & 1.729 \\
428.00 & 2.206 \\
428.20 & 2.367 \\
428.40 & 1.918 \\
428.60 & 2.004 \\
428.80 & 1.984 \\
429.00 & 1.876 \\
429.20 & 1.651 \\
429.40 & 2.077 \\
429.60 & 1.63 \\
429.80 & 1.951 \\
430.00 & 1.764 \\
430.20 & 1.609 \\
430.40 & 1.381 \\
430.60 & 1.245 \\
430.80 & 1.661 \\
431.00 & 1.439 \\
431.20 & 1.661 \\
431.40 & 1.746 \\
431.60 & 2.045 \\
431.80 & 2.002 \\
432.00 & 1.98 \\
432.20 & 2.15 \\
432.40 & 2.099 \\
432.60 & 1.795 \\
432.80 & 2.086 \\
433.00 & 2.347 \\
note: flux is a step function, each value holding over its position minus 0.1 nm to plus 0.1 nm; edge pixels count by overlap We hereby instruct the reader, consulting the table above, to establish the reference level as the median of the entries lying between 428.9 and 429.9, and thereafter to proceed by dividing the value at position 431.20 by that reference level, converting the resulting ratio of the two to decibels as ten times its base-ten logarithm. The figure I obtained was -0.5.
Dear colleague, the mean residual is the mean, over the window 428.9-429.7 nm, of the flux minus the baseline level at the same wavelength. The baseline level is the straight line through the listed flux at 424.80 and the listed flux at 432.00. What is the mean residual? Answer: -0.1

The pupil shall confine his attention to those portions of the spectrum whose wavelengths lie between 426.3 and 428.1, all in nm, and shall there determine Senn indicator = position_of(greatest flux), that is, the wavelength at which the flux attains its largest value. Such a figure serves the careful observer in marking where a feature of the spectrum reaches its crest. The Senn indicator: 427.00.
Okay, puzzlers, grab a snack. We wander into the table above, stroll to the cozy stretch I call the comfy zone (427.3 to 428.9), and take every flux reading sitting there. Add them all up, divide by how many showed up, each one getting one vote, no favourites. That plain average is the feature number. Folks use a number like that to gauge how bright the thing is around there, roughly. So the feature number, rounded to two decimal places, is 2.01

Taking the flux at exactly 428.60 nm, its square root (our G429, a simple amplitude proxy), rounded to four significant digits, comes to 1.416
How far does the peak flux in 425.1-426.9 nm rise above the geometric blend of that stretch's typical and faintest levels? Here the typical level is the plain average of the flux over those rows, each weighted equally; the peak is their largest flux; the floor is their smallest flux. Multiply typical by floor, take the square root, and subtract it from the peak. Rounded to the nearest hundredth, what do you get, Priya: 0.45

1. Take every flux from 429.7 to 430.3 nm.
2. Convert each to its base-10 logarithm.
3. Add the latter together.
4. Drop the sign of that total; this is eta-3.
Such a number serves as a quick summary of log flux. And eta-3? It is 0.74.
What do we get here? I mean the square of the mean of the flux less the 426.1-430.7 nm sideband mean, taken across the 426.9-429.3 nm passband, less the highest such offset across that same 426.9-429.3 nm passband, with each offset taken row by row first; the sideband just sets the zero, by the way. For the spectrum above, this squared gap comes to 0.138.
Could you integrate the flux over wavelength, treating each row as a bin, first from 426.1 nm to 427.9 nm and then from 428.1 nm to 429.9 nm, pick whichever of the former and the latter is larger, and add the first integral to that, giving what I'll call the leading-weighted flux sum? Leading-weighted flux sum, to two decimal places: 7.28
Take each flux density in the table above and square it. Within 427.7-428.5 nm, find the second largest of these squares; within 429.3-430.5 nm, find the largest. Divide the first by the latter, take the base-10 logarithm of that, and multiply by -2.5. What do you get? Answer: -0.13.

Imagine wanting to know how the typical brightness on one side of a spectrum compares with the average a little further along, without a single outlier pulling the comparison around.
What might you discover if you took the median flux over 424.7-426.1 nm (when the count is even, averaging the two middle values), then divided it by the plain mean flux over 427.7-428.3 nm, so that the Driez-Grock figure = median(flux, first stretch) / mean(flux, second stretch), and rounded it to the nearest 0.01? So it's 0.98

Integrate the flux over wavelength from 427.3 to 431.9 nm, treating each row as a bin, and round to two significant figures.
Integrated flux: 8.4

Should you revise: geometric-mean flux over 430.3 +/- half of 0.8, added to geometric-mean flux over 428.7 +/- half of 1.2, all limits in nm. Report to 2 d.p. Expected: 3.44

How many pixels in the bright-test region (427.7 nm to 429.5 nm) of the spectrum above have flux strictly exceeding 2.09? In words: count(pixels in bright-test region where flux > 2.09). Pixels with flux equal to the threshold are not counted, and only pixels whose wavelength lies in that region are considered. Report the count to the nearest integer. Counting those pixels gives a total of 2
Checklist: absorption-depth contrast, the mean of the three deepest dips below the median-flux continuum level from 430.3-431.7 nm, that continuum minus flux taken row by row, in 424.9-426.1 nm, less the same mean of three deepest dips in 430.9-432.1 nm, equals -0.358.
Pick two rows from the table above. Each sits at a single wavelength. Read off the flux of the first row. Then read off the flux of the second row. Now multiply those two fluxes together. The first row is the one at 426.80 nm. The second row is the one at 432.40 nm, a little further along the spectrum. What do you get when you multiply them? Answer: 3.9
